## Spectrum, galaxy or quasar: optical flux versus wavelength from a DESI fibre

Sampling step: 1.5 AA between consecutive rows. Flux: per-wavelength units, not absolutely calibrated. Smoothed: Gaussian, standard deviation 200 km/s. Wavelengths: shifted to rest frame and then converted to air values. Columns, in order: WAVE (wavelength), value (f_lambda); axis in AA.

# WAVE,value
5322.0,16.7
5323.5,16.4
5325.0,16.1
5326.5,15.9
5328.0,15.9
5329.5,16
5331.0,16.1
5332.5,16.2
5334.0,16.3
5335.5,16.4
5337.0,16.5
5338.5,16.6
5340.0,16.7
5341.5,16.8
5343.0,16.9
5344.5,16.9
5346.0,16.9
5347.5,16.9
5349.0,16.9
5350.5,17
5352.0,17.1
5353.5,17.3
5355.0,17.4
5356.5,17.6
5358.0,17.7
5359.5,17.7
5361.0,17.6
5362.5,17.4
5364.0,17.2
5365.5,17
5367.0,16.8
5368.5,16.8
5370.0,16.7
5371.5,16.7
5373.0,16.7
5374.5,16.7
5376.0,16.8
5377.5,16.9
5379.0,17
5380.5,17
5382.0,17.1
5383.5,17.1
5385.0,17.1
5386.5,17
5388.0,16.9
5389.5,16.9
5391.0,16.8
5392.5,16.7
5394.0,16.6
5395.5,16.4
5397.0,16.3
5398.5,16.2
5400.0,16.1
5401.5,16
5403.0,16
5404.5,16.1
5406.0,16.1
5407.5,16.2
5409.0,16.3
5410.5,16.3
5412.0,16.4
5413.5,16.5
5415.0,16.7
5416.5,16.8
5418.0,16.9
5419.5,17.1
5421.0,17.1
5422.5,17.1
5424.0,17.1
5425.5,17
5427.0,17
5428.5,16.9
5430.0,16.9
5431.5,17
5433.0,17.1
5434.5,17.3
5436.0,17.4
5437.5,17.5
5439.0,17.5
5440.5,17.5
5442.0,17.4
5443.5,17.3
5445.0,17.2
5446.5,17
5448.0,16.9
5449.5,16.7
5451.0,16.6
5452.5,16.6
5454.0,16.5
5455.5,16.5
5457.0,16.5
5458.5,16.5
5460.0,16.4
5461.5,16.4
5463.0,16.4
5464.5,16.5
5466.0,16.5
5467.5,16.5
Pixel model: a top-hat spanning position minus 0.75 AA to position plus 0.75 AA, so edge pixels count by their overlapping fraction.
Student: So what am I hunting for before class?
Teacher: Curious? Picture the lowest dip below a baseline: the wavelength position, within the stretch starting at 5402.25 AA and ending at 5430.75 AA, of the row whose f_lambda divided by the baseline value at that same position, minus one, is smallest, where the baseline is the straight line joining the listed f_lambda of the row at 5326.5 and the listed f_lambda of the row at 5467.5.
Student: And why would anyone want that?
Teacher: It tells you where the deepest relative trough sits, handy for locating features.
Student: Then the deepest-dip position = 5403.0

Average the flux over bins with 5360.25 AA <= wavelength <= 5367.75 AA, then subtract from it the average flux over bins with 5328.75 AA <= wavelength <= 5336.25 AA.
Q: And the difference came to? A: 1.0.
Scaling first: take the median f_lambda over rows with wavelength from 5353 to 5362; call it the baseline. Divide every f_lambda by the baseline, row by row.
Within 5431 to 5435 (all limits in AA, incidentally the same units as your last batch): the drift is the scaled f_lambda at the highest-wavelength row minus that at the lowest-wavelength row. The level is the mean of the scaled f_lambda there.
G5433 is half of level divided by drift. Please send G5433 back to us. 29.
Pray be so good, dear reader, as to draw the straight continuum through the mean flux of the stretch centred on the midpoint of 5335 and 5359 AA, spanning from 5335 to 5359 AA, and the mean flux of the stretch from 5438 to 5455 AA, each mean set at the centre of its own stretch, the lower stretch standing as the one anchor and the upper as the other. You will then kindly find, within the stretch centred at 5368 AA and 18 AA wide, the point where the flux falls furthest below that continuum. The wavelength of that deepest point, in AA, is 5374.5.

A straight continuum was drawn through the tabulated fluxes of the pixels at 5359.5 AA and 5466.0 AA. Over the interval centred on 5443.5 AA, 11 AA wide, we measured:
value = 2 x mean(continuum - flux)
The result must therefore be -1.0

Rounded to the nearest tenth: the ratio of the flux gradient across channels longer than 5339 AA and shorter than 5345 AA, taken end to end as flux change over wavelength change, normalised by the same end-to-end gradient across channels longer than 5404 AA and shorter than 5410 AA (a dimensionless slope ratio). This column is 1.0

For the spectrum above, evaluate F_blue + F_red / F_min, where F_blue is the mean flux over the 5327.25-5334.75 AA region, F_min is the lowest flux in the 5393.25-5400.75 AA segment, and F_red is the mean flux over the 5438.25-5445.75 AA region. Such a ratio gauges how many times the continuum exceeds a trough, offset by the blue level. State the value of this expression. 17.2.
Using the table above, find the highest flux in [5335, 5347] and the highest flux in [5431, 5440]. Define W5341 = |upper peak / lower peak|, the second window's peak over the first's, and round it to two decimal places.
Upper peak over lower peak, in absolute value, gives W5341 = 1.04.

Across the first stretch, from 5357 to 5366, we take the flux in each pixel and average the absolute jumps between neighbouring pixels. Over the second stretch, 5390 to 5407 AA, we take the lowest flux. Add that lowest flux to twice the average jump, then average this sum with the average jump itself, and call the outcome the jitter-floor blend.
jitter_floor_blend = 8.21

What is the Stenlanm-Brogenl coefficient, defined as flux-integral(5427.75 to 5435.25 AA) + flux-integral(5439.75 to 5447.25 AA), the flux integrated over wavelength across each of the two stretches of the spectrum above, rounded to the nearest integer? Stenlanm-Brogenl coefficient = 257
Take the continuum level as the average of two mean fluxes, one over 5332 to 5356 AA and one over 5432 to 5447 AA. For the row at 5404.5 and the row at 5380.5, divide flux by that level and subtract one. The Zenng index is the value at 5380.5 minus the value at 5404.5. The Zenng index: 0.053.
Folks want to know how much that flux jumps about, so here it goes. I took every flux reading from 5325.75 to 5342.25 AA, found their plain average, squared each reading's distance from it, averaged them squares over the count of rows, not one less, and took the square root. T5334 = 0.30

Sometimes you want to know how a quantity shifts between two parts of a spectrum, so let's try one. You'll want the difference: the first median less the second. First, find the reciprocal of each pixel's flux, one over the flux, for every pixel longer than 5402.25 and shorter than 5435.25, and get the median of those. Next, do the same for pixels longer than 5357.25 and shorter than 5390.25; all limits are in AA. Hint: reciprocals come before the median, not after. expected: 0.0003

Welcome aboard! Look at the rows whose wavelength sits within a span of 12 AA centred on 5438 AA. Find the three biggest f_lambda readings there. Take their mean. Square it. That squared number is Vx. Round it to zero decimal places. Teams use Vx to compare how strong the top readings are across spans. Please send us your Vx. 306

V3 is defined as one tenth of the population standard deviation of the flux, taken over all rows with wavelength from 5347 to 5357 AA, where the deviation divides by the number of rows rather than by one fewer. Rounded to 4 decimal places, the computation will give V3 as 0.0249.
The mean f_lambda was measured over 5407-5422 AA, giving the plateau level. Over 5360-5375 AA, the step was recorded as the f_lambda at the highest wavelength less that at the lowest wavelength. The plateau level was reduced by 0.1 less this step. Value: 15.6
